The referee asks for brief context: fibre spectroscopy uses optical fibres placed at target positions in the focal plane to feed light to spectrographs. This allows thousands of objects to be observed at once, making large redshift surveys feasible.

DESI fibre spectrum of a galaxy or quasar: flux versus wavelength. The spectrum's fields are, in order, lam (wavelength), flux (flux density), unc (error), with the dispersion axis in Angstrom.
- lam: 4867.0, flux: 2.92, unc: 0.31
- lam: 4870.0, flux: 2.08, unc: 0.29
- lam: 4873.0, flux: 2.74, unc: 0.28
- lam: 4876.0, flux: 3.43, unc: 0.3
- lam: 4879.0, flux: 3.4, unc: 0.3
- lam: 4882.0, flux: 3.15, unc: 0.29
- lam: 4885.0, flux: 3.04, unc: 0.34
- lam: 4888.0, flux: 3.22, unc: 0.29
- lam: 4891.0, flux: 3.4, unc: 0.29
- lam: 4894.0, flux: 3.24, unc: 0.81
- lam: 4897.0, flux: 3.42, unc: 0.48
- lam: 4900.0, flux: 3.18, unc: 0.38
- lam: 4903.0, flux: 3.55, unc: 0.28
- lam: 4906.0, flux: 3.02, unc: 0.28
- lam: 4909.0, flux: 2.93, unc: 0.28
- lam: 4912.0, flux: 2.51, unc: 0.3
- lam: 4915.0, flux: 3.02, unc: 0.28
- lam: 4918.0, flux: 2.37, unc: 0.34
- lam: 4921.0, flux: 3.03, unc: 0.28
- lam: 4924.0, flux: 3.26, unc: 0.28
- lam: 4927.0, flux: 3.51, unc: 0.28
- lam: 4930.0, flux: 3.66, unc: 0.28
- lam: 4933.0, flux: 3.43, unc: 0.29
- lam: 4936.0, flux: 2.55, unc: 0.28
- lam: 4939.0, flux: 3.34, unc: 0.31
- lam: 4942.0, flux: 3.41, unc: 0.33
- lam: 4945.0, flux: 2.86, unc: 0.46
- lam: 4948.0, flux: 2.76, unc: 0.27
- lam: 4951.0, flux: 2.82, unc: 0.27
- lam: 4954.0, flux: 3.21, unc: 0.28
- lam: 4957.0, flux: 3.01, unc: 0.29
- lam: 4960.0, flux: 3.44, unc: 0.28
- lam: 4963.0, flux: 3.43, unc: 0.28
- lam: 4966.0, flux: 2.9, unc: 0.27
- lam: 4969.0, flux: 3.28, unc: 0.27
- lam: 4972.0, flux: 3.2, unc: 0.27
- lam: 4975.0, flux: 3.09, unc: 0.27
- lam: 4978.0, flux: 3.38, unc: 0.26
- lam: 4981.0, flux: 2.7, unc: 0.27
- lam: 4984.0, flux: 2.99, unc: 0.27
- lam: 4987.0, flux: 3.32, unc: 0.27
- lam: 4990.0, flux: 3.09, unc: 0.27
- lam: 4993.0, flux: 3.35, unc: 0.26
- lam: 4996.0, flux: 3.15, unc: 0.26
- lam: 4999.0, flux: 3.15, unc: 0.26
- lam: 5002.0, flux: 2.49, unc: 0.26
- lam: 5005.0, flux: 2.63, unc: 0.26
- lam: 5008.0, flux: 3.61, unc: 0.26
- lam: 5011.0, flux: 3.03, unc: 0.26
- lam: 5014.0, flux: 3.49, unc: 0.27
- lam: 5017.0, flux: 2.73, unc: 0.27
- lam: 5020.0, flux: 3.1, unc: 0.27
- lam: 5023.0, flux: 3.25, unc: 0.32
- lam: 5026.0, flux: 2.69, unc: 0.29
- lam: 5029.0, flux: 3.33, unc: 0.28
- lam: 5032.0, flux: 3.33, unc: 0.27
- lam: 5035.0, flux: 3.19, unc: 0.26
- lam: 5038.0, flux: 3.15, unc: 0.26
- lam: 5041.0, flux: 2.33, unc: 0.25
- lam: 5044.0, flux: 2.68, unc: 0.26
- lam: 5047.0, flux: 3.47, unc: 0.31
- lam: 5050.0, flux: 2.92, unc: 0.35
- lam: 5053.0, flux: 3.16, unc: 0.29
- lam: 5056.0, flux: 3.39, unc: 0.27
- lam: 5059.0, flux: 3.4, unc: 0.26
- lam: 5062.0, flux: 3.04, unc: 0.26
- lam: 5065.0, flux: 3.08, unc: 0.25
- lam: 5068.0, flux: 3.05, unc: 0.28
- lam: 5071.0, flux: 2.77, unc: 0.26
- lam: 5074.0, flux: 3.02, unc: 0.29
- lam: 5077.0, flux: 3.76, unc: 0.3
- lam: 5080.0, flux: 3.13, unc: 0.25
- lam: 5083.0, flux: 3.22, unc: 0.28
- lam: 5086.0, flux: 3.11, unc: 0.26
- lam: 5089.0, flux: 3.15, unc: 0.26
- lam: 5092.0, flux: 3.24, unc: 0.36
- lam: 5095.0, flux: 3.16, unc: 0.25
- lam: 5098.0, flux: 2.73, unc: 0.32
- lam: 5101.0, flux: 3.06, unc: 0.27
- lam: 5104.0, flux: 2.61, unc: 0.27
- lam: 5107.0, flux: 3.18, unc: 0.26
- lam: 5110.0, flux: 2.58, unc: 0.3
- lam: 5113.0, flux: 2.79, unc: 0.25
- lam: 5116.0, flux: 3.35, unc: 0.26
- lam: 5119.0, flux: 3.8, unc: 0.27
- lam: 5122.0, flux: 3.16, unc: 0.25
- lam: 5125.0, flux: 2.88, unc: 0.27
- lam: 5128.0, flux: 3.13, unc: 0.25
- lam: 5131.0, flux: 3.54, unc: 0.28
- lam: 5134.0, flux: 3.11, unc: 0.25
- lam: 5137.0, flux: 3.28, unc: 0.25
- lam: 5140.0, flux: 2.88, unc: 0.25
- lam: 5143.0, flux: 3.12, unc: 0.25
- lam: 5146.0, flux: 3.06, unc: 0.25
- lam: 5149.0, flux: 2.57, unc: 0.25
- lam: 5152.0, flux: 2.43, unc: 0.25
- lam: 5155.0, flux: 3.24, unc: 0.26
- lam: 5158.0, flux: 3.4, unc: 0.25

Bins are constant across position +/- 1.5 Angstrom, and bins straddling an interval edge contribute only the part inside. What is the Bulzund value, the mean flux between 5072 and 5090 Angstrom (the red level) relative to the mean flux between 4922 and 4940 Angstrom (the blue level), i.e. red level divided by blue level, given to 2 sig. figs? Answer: 0.98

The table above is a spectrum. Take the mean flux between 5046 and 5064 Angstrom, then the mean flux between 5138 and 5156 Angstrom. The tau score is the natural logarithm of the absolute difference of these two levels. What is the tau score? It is -1.1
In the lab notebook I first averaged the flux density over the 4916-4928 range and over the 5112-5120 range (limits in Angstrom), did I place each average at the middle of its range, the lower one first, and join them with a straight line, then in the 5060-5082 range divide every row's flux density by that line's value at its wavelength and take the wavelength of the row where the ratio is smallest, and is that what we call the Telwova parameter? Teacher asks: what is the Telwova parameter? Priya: 5071.0 Angstrom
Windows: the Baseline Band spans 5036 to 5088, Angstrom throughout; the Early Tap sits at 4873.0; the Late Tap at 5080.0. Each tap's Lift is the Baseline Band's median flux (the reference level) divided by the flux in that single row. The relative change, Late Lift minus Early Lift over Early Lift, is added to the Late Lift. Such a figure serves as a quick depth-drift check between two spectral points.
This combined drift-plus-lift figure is 0.87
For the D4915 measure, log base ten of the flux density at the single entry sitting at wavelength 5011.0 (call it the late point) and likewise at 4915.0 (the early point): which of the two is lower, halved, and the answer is 0.240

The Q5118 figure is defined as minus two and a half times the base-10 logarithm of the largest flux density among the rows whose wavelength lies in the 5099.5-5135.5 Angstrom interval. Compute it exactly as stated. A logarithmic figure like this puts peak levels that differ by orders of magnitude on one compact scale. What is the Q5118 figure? -1.449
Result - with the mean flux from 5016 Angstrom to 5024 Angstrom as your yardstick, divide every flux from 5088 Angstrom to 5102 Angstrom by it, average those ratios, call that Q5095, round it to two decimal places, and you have 1.01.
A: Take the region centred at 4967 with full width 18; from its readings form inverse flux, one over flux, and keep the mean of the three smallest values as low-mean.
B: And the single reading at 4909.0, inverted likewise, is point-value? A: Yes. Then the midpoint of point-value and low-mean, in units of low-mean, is 1.08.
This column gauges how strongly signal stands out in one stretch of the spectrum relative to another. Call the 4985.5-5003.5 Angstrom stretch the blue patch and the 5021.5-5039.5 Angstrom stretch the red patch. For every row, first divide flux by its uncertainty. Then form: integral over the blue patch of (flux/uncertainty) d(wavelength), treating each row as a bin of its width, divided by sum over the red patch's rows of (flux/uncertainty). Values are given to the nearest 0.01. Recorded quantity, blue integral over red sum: 3.11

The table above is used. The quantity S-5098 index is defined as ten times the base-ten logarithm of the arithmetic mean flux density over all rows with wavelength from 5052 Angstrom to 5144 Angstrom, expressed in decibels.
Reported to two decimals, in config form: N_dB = 4.95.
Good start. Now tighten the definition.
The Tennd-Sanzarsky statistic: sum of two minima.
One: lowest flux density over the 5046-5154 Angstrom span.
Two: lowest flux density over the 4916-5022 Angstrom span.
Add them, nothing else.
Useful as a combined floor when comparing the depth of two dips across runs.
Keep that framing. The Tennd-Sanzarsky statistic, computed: 4.80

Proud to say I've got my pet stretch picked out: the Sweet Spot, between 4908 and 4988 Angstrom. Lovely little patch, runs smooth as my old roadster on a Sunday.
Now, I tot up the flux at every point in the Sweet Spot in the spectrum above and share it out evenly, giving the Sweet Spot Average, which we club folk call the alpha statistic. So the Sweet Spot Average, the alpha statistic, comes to 3.09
